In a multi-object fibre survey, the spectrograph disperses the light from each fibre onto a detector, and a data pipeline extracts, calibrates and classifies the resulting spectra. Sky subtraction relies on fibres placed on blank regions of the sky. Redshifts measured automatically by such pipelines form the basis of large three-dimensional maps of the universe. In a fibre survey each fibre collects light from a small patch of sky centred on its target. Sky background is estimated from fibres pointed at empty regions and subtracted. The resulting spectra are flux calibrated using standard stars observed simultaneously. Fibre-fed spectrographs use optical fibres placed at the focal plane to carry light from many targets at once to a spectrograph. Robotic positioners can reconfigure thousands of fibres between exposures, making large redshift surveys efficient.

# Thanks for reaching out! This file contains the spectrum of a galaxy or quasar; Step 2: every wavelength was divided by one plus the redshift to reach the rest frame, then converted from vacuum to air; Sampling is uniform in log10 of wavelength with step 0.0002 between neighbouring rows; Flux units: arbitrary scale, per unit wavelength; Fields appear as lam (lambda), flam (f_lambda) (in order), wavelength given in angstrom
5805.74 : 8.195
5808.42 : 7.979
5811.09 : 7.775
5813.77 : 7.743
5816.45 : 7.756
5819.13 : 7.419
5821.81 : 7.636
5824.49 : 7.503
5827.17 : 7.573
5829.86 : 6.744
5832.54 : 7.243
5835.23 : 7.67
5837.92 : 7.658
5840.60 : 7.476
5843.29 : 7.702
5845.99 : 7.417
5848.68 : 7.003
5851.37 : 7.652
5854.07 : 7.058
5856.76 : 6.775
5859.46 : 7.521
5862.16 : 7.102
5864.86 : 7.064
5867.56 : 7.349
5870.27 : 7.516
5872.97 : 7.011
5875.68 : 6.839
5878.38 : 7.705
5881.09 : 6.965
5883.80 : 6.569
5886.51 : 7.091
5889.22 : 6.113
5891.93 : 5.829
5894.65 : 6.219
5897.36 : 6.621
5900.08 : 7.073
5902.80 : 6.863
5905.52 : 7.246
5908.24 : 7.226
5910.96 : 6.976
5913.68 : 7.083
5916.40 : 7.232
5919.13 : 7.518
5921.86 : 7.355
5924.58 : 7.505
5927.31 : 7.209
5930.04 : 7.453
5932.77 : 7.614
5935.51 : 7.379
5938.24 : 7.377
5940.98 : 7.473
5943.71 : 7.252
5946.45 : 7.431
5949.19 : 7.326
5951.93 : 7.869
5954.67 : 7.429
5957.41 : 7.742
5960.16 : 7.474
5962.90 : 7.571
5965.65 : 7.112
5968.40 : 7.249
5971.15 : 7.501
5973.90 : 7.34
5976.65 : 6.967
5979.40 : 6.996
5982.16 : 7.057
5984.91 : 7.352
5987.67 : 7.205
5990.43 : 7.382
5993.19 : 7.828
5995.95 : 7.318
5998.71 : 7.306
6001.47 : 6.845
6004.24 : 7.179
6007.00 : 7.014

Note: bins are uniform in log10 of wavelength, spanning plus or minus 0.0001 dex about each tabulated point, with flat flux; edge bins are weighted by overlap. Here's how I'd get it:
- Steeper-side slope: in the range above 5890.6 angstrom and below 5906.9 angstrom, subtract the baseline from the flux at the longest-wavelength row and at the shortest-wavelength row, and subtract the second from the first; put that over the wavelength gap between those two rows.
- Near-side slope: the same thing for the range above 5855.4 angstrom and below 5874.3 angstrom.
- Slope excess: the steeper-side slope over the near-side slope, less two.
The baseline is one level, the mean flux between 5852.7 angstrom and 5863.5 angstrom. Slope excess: 5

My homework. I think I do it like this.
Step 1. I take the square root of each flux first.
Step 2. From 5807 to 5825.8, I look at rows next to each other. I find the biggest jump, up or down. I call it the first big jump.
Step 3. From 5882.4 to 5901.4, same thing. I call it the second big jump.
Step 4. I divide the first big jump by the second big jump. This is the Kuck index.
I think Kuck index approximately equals 0.3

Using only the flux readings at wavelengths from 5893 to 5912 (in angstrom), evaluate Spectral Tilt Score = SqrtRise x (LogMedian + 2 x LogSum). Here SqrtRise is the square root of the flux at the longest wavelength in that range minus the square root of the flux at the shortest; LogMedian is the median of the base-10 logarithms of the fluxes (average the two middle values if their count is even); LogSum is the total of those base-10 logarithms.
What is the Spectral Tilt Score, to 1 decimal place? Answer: 1.9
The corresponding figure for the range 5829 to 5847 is 1.7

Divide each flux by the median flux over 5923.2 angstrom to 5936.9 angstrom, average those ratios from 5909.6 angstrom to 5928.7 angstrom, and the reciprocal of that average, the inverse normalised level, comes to 1.03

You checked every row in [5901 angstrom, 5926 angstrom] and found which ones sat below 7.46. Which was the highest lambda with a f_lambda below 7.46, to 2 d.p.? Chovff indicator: 5921.86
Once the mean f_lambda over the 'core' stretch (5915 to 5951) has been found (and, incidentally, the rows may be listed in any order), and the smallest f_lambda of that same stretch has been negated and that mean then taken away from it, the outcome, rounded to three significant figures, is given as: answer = -14.6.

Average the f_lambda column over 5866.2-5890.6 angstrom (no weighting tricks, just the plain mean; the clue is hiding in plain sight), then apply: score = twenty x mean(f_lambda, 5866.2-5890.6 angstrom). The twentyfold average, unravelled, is 140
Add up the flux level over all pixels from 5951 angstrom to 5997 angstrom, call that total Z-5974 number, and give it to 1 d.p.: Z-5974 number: 125.4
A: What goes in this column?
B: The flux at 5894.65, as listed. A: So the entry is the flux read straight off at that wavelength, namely 6.219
